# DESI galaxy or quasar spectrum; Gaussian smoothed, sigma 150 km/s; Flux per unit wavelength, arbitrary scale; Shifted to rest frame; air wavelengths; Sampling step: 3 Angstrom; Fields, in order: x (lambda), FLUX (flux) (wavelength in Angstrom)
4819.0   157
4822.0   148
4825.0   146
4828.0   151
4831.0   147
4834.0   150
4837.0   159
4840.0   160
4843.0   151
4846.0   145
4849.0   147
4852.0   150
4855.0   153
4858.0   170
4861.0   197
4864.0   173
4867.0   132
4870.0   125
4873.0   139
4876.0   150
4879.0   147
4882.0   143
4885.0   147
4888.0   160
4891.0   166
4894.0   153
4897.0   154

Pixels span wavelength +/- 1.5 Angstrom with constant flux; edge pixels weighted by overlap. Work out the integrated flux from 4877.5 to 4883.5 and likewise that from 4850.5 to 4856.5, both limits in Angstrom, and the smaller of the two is 870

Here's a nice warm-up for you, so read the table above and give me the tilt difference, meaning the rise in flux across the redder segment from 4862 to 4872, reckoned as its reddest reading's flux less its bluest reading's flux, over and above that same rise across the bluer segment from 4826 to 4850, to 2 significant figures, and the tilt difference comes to -44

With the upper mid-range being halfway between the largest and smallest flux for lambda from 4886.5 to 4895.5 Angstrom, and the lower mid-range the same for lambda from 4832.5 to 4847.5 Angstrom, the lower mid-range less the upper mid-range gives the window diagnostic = -7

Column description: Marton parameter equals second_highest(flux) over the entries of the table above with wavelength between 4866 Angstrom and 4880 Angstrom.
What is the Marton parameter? 147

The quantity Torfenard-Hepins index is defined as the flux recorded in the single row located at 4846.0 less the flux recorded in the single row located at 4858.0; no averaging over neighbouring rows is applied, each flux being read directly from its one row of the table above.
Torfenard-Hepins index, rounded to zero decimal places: -25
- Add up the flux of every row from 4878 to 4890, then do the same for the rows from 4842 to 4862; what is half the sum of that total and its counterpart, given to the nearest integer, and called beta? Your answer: 855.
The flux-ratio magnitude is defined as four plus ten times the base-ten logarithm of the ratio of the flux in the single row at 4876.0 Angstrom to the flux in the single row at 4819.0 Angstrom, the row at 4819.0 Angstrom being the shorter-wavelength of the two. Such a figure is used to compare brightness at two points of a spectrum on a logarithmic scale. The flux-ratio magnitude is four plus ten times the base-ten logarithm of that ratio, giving 3.80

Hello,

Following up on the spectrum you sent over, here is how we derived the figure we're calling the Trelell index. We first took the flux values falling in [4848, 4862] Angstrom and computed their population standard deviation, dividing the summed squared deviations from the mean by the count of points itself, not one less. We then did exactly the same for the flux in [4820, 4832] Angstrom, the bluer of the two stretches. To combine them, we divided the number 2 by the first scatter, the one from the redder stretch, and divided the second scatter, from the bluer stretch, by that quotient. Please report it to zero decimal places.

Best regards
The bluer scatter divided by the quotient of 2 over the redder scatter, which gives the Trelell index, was 17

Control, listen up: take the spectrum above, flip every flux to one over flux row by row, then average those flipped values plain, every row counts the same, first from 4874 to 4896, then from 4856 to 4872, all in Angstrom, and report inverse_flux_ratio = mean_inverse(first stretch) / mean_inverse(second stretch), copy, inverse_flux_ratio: 1.02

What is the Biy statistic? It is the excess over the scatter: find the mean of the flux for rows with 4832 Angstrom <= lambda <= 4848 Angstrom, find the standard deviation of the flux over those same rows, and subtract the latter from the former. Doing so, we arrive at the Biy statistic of 147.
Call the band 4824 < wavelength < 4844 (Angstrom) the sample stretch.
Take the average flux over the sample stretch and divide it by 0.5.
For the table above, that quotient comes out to 304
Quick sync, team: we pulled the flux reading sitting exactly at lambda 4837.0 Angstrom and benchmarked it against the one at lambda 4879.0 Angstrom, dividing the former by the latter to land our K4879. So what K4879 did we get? 1.08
